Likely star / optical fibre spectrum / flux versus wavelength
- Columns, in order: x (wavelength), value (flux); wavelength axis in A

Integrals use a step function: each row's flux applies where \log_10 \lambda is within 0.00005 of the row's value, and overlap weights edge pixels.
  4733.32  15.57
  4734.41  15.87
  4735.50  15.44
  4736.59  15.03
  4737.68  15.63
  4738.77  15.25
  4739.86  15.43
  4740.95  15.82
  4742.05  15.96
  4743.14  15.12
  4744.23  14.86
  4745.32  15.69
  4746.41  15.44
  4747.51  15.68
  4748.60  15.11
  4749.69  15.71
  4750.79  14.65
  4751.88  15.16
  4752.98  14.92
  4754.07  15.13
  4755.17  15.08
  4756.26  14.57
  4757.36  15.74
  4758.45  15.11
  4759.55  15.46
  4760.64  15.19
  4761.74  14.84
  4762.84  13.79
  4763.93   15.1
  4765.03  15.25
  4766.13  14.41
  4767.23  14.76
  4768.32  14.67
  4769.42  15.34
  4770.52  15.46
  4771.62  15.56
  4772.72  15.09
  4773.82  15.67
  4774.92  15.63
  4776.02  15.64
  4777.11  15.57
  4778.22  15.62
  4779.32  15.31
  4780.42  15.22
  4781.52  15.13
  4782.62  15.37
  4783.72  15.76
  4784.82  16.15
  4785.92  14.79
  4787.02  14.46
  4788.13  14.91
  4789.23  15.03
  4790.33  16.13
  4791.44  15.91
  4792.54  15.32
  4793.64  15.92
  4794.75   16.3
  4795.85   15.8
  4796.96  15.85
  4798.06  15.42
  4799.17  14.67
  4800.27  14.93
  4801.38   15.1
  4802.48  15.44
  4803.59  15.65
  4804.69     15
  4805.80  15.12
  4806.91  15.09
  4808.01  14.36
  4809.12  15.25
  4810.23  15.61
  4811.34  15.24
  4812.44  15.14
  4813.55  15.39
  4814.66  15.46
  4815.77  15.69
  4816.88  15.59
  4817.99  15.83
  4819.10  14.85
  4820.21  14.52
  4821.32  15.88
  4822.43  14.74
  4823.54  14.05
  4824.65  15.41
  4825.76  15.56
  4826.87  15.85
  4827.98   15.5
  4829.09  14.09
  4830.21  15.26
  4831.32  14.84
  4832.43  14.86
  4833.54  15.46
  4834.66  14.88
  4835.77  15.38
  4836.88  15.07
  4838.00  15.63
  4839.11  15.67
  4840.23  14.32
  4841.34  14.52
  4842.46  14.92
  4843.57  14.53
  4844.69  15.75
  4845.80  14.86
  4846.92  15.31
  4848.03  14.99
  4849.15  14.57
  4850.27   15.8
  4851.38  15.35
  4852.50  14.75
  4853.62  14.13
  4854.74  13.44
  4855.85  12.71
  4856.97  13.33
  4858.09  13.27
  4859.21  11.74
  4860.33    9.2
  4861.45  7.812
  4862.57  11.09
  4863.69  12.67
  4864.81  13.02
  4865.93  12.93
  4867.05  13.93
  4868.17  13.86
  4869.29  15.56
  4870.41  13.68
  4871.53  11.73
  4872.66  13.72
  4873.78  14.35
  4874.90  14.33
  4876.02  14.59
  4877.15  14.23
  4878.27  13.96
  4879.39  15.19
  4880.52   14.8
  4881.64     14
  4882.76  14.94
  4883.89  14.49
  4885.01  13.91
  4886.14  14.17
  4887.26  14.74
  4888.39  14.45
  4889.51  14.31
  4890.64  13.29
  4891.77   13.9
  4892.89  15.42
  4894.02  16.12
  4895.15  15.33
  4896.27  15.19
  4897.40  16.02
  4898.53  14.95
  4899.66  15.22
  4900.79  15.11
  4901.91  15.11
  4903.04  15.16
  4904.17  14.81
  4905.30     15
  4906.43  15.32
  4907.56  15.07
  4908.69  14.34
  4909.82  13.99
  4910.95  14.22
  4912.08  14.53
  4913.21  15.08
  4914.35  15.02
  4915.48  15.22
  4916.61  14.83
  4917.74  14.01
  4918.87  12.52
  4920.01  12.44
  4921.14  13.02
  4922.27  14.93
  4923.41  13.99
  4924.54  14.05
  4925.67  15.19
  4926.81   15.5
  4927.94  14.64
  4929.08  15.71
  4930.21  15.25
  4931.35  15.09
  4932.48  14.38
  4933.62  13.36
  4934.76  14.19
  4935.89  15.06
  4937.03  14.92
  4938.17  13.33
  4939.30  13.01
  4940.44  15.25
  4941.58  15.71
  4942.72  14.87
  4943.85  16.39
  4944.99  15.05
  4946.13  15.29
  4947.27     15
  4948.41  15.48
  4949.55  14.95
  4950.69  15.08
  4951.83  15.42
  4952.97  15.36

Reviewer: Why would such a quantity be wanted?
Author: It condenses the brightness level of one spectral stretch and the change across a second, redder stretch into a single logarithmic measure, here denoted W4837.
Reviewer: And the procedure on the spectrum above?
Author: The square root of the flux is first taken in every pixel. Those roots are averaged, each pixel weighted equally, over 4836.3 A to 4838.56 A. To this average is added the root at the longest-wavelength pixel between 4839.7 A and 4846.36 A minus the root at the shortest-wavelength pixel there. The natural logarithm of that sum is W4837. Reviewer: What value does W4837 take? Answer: 1.38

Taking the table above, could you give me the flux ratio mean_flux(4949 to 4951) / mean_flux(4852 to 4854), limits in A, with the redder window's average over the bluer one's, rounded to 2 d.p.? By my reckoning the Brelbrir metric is 1.04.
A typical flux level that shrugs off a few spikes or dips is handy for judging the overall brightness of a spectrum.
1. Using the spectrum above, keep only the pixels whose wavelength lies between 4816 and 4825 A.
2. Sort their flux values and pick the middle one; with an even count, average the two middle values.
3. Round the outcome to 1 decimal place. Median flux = 15.1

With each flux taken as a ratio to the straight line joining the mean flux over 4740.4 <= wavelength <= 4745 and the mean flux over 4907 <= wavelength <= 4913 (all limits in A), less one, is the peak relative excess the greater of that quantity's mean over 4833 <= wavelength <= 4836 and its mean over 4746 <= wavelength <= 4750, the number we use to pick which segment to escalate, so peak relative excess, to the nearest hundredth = 0.02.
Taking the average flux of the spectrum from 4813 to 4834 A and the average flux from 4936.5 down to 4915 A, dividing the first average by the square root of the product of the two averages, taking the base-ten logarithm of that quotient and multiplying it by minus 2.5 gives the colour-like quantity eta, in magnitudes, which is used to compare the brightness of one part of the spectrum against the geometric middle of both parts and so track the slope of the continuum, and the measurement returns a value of -0.030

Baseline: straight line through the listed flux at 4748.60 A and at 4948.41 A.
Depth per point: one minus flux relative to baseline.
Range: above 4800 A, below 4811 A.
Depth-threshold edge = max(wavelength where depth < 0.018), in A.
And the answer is 4810.23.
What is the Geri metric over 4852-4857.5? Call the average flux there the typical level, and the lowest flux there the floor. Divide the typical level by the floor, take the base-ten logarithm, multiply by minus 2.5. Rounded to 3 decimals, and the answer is -0.079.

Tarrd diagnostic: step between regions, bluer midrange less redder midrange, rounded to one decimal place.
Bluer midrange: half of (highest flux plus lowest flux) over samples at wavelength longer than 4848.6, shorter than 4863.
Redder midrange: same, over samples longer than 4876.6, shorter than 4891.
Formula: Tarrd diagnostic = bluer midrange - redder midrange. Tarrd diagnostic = -2.4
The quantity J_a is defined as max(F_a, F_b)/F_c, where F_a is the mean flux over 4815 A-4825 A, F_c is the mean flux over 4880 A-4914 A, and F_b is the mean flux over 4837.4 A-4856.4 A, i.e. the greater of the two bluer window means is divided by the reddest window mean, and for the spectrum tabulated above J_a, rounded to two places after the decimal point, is 1.03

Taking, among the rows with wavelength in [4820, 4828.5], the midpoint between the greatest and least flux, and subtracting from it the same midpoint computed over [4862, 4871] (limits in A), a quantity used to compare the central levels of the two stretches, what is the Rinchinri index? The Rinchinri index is 1.64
